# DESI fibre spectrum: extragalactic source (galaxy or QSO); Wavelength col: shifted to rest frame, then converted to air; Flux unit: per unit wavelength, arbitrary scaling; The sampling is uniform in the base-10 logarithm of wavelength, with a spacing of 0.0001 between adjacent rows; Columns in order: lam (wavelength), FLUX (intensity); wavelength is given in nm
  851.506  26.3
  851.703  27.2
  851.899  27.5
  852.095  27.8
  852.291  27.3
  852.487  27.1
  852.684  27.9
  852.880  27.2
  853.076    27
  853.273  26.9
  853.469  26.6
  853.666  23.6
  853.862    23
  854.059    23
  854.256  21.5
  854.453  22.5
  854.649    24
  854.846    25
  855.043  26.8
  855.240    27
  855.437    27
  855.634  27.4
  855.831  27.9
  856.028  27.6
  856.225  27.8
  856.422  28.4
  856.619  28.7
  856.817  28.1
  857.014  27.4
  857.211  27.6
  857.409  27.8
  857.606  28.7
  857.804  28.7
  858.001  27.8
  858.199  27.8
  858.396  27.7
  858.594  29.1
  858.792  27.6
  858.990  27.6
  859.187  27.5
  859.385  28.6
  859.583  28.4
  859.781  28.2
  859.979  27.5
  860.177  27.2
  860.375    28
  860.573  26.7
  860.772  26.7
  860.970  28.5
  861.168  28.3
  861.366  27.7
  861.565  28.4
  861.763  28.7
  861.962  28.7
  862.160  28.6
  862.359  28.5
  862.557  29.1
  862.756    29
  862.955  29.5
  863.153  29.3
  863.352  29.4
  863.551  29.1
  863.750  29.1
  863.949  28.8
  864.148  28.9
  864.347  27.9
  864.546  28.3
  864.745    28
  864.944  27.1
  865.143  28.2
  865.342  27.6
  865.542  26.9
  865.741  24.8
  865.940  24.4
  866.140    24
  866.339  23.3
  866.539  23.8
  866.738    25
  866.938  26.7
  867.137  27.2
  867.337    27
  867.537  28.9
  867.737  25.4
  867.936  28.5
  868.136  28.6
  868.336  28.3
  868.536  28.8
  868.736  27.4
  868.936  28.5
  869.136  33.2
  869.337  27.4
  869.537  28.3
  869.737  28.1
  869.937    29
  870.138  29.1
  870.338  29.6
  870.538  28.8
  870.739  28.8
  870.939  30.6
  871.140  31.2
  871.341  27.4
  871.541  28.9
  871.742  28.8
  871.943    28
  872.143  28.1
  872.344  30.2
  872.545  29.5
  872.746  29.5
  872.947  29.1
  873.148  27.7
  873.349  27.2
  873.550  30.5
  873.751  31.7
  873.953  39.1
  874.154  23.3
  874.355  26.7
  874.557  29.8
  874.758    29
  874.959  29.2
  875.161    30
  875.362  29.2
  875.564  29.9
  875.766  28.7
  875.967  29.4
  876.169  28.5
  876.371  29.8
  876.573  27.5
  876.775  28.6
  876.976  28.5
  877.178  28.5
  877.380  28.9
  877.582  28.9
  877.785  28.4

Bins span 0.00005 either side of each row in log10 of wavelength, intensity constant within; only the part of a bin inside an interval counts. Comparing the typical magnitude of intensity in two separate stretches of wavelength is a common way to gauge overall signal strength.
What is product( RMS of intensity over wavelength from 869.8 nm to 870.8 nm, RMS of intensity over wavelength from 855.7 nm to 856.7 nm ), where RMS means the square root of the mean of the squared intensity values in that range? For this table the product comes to 816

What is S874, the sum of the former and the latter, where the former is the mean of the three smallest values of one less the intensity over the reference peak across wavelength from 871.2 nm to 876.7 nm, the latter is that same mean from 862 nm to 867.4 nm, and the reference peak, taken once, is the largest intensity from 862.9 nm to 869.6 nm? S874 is 0.097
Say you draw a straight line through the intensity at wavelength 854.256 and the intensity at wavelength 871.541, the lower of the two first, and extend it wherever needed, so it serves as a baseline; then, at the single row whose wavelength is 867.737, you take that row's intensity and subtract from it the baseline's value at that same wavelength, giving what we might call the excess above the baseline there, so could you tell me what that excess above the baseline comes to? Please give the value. -1.9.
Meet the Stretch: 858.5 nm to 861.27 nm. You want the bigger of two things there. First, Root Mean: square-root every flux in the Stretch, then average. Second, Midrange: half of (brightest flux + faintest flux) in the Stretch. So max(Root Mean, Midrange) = 27.9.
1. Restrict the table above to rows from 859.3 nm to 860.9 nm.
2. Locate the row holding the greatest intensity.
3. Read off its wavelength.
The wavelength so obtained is 859.385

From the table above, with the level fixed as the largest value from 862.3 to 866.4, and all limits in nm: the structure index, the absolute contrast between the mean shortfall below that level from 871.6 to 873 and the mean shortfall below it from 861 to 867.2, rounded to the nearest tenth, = 1.5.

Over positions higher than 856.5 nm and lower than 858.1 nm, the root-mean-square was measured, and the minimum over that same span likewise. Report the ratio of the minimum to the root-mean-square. 0.975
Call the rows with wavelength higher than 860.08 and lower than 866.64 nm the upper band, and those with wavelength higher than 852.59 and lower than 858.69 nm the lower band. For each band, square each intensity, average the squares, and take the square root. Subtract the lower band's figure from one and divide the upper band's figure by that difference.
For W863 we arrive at -1.075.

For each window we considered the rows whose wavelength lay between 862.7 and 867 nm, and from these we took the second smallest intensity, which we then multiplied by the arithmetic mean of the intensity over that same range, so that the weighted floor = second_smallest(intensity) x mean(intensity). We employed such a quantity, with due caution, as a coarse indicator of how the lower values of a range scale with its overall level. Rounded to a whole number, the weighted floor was 648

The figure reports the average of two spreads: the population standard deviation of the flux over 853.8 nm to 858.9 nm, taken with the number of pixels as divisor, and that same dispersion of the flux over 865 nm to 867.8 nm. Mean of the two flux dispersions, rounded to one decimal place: 1.9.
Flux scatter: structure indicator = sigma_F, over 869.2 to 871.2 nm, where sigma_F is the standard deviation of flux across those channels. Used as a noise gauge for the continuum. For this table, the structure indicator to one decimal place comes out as 1.1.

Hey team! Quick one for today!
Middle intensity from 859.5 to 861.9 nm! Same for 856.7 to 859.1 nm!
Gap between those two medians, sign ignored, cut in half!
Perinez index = 0.15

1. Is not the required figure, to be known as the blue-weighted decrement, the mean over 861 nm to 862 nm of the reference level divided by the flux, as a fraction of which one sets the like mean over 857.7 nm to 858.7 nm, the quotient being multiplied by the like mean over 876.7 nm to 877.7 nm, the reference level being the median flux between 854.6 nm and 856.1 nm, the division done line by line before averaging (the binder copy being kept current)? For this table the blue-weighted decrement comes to 0.946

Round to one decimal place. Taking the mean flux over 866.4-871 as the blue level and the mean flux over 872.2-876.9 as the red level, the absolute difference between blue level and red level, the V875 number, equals 1.2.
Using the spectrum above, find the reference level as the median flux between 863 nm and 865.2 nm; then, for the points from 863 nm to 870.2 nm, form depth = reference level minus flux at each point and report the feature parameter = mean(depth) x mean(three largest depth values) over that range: 6.0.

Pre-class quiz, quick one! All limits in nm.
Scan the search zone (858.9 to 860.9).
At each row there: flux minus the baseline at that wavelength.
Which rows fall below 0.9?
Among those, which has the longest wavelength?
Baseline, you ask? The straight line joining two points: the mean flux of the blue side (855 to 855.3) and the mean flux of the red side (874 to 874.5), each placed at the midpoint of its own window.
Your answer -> 860.772 nm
